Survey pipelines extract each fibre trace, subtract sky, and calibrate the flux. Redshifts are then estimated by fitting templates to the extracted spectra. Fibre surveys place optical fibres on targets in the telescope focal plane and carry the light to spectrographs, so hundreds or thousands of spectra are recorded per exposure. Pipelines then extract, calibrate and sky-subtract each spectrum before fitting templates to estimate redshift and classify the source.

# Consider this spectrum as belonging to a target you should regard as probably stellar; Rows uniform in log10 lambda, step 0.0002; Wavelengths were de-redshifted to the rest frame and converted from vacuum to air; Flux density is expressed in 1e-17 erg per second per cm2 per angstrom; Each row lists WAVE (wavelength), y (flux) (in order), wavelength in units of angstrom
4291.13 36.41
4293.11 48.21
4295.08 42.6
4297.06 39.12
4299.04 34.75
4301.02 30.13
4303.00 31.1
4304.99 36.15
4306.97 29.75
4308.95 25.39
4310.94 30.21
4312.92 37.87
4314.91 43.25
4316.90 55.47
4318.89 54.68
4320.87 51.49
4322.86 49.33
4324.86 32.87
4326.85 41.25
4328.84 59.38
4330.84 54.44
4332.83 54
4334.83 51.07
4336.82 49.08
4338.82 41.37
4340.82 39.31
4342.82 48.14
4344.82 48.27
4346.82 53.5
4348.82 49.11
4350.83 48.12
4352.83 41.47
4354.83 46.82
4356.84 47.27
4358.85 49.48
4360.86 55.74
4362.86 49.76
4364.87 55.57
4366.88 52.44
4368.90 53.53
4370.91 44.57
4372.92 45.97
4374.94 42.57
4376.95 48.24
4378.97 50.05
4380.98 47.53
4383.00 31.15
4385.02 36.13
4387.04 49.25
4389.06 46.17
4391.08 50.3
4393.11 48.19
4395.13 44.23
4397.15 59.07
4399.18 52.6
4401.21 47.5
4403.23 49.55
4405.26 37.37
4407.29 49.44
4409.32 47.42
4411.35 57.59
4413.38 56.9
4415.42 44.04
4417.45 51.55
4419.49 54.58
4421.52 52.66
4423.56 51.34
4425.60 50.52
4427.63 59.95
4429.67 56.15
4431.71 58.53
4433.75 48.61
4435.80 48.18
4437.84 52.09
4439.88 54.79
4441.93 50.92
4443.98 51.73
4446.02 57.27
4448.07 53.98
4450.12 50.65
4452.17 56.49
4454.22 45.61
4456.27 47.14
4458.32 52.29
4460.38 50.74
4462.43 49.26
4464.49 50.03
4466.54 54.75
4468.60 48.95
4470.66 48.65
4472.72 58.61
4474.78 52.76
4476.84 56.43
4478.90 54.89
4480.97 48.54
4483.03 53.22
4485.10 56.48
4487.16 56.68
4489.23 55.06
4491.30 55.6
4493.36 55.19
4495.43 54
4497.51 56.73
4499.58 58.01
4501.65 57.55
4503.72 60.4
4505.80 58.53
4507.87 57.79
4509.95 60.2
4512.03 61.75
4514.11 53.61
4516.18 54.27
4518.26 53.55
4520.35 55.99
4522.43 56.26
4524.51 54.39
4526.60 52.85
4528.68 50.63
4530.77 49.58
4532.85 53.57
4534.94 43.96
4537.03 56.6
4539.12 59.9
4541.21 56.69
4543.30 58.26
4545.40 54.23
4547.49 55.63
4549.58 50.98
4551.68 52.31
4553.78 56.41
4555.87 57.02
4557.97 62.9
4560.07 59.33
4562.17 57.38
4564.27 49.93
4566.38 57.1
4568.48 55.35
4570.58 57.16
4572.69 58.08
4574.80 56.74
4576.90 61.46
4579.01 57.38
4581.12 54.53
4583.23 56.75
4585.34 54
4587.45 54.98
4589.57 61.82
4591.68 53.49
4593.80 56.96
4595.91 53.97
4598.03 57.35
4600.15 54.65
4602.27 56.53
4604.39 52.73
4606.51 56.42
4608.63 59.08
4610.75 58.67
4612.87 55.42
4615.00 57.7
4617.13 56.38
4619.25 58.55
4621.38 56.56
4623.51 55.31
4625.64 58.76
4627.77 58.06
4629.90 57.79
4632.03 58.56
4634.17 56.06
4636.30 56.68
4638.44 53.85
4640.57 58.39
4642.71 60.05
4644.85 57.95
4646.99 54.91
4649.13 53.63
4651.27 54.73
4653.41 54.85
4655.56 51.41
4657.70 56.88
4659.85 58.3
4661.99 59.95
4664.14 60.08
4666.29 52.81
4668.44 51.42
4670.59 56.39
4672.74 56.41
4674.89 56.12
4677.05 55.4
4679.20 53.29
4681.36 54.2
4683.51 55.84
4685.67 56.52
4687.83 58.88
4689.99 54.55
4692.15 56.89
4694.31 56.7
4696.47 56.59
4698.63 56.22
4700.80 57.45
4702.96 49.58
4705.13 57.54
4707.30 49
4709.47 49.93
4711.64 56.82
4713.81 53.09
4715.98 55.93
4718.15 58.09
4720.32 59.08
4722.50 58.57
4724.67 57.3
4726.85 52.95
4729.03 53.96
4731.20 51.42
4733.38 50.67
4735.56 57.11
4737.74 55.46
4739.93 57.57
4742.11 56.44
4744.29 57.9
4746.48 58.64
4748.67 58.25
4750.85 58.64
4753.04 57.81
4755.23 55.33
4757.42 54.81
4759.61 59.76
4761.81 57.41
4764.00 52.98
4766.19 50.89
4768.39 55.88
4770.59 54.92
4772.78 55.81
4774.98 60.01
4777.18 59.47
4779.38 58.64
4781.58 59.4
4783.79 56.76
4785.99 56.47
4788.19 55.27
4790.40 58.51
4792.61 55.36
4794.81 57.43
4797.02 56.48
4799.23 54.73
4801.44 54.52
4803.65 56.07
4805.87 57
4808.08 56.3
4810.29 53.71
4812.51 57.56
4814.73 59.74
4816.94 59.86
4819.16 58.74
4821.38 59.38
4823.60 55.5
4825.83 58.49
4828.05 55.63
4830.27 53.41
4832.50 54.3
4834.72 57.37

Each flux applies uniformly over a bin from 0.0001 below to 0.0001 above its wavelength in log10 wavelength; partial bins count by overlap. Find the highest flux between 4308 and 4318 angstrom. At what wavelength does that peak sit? 4316.90 angstrom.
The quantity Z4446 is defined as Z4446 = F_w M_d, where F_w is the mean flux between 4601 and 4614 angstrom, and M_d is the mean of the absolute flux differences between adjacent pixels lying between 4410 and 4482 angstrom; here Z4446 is 237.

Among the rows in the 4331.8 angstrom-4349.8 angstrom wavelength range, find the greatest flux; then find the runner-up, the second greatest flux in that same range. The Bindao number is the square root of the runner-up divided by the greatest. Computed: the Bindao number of 0.995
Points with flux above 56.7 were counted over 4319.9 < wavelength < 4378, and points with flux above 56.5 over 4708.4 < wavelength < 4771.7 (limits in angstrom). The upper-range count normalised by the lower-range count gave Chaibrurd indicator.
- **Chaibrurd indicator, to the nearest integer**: 14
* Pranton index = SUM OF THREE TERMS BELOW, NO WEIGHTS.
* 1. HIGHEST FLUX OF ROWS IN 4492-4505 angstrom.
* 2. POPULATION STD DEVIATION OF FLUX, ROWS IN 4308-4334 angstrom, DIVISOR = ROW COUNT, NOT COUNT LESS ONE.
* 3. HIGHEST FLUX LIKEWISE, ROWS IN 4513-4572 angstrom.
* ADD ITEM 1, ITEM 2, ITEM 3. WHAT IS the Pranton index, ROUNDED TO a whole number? 134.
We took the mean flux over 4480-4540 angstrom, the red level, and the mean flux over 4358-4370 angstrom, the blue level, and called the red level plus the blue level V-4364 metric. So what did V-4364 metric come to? 108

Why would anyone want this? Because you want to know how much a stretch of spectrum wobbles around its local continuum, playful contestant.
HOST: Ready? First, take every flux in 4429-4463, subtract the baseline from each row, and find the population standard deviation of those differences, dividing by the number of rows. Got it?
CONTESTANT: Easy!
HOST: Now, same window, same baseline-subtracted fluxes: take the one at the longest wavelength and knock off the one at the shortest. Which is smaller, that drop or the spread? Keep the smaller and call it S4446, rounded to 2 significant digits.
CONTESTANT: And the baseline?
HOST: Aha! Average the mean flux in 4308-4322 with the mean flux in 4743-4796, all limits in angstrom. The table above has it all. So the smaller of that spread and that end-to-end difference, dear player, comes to -6.9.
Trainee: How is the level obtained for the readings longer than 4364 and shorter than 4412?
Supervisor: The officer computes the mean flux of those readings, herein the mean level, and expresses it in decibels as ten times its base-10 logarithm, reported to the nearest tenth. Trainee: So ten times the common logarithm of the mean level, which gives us 16.8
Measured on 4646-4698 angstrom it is 17.5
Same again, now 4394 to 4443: 17.1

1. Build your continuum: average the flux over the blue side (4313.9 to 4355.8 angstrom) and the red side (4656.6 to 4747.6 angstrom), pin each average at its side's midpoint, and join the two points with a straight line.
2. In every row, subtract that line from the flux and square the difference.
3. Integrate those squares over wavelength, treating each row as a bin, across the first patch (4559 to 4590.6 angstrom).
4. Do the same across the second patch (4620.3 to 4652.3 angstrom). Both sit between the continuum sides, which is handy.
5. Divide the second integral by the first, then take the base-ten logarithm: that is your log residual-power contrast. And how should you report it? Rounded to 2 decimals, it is -0.35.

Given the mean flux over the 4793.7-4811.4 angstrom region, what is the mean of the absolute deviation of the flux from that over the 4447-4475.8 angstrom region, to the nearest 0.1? 4.9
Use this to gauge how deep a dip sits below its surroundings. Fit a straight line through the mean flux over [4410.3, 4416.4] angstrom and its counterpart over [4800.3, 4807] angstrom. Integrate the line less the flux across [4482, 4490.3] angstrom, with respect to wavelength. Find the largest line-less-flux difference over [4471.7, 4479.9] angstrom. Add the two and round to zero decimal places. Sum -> -16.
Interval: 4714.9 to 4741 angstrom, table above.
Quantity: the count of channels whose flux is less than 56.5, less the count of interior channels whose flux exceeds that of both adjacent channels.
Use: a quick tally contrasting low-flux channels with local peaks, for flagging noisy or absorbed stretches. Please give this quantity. 3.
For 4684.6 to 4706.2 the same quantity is 0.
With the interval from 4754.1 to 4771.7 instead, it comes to 4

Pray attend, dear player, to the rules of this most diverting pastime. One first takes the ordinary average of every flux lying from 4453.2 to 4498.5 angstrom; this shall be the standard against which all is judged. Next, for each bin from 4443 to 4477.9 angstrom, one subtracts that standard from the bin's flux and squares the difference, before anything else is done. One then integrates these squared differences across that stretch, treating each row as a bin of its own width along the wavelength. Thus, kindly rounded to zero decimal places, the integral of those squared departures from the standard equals 477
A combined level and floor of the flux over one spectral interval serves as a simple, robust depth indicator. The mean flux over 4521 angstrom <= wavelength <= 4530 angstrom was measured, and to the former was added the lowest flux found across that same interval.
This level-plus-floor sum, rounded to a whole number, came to 104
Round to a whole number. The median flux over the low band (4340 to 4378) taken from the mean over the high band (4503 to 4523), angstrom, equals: 9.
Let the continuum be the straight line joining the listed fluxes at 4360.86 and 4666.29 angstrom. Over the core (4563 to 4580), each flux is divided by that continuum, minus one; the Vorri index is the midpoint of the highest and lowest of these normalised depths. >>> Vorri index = 0.04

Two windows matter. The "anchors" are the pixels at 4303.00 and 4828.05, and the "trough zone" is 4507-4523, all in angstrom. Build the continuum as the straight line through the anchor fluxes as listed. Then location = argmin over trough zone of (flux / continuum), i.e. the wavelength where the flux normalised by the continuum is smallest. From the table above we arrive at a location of 4518.26 angstrom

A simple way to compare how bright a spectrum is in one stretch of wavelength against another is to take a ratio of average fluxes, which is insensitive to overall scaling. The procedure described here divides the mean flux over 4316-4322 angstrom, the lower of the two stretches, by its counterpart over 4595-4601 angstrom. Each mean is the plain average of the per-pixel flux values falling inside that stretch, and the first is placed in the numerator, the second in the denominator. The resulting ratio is 0.97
